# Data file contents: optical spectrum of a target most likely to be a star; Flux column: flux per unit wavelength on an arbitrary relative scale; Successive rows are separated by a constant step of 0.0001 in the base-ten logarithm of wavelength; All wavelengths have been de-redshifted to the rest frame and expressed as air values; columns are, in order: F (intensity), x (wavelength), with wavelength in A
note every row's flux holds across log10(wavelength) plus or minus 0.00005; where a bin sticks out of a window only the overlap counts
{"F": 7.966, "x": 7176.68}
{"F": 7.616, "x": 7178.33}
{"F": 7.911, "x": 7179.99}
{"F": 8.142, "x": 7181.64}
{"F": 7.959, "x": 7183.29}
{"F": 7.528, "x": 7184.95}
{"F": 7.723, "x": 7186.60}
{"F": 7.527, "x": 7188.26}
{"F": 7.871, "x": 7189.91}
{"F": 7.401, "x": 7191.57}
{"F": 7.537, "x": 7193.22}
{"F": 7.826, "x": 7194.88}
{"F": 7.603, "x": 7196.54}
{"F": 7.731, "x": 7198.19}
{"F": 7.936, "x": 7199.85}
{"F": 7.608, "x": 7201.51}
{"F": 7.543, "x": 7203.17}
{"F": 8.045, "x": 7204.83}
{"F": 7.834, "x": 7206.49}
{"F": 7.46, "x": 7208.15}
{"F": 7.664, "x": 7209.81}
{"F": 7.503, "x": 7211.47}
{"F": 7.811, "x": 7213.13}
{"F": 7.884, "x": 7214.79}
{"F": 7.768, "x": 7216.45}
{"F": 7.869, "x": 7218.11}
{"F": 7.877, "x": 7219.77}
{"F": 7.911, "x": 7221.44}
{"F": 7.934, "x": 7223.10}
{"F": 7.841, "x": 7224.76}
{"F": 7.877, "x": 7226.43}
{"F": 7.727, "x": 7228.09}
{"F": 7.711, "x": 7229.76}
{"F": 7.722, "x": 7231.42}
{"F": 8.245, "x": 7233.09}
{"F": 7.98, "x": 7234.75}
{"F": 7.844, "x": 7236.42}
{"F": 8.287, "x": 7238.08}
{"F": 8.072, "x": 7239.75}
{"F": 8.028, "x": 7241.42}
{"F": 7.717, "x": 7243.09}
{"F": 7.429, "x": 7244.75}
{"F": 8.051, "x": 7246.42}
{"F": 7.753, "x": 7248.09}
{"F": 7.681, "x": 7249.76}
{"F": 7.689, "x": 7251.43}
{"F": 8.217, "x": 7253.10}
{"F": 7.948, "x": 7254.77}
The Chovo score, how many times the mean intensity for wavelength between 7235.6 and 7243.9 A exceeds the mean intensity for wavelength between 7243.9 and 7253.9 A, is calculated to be 1.02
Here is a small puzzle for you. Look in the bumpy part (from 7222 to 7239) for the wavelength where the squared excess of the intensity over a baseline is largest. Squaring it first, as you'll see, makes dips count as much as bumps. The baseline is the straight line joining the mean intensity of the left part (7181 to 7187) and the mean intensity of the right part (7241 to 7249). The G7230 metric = 7238.08 A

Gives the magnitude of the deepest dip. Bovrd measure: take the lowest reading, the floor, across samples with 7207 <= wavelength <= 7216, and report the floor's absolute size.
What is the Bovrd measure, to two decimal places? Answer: 7.46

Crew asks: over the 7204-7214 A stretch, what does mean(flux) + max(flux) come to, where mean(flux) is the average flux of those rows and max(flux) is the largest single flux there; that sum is 15.8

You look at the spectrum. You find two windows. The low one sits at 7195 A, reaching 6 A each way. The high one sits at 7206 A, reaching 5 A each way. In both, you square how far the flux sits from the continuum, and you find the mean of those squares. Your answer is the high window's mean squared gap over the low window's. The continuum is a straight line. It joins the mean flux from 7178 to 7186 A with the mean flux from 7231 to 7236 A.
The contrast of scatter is 1.4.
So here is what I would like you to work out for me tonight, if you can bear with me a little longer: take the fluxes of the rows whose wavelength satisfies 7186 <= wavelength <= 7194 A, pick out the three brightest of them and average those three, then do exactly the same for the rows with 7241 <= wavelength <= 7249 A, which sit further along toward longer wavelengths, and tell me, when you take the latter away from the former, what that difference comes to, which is -0.23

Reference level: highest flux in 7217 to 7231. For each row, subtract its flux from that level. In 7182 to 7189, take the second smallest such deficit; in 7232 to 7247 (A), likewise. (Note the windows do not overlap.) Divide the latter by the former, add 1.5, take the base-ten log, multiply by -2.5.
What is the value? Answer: 3.96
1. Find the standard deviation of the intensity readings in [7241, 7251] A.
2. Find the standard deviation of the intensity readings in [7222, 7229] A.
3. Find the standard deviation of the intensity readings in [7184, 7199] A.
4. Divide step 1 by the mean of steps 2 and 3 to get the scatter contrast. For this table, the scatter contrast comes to 1.9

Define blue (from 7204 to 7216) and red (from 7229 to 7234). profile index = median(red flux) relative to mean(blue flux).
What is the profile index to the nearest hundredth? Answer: 1.00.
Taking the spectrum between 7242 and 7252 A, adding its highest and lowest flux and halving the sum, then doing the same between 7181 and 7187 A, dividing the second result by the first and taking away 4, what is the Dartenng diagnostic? -2.99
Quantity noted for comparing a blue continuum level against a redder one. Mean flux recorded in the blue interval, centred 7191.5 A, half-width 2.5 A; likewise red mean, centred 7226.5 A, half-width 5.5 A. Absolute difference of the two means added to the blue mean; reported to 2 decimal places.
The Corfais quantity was 7.82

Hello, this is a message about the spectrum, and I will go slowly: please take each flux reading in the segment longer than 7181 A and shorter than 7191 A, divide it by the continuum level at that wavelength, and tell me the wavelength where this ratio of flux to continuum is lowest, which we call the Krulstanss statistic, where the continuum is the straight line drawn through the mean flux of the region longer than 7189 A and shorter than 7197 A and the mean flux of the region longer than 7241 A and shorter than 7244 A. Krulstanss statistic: 7188.26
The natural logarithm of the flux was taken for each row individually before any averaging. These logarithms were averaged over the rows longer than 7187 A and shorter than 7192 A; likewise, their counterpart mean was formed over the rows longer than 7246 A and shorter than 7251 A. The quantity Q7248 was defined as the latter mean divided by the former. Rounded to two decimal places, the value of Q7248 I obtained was 1.01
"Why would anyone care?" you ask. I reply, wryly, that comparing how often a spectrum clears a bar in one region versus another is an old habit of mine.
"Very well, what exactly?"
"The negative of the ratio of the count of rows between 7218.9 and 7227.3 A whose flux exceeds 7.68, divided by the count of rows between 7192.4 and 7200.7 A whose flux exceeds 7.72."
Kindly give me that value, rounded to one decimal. -1.7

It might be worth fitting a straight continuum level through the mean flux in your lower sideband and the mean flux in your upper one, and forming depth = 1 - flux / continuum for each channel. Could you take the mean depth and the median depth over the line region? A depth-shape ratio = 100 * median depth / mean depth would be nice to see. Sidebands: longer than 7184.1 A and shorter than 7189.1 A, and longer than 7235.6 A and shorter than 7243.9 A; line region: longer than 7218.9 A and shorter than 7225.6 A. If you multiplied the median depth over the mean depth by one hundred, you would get 149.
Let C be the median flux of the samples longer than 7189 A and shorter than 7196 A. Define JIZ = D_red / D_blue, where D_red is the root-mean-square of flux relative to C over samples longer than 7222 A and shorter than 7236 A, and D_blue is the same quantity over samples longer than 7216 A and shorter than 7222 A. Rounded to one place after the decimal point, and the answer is 1.4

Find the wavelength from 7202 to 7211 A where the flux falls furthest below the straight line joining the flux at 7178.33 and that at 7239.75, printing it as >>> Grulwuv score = 7208.15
